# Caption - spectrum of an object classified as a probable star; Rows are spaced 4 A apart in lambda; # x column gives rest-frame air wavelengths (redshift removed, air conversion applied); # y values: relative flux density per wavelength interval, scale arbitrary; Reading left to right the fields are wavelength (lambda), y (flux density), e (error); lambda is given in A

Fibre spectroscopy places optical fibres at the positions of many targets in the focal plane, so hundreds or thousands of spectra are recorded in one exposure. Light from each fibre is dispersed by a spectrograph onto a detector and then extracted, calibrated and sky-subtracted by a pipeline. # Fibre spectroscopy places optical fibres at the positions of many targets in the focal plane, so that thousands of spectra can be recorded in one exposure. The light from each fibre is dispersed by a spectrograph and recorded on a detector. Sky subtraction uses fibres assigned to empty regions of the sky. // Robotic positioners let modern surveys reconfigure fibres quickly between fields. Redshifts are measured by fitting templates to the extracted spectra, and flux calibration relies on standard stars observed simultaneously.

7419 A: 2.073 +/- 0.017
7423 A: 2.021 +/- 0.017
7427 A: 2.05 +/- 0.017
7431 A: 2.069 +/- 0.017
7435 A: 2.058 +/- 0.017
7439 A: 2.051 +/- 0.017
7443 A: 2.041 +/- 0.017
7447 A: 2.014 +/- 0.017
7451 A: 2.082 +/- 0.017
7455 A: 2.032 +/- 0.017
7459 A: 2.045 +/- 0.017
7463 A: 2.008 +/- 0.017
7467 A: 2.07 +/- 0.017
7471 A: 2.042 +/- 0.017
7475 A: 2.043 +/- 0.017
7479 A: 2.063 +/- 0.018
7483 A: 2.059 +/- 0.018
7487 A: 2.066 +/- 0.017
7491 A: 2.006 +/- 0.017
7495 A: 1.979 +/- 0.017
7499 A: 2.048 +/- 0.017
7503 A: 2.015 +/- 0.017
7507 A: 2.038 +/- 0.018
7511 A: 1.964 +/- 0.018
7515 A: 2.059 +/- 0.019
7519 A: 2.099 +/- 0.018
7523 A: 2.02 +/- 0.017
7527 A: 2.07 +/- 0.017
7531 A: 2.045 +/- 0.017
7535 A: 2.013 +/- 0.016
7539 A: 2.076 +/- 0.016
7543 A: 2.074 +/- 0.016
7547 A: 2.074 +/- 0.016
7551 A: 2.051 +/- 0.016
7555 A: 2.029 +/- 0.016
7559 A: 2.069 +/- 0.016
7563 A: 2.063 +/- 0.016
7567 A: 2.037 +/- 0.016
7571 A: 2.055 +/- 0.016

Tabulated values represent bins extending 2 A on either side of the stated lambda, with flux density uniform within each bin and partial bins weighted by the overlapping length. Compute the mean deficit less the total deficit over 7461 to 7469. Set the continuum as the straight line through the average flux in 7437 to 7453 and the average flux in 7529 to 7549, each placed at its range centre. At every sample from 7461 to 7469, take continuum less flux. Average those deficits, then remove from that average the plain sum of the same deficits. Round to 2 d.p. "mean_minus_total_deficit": -0.01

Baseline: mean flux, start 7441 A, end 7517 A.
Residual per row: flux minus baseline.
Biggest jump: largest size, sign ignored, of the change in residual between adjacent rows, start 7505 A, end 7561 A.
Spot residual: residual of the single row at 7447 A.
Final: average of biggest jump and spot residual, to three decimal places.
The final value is 0.037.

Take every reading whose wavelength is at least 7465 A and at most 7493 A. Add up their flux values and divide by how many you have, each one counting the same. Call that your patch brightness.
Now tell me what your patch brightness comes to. 2.050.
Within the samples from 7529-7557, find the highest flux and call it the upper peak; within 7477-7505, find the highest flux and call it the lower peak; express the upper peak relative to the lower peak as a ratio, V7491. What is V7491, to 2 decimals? 1.00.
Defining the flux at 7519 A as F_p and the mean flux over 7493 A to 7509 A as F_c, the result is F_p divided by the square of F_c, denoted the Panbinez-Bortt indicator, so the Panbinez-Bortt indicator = 0.514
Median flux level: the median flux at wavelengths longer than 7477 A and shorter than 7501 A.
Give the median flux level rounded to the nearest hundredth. 2.05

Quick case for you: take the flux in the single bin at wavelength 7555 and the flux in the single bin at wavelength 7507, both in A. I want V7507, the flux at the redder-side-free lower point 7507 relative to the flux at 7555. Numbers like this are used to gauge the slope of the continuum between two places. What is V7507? 1.00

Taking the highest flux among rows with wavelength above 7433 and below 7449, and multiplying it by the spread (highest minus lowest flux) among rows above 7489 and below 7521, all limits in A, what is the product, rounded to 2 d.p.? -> 0.28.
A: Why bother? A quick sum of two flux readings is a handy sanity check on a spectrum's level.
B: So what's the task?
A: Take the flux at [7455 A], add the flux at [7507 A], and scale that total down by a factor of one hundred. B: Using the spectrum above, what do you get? 0.0407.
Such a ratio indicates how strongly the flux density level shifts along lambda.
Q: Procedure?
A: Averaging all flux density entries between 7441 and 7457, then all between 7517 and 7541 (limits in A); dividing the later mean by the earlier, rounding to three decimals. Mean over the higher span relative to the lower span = 1.006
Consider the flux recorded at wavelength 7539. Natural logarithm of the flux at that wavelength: 0.730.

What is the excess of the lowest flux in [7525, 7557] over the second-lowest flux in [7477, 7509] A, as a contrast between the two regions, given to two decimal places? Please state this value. 0.01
